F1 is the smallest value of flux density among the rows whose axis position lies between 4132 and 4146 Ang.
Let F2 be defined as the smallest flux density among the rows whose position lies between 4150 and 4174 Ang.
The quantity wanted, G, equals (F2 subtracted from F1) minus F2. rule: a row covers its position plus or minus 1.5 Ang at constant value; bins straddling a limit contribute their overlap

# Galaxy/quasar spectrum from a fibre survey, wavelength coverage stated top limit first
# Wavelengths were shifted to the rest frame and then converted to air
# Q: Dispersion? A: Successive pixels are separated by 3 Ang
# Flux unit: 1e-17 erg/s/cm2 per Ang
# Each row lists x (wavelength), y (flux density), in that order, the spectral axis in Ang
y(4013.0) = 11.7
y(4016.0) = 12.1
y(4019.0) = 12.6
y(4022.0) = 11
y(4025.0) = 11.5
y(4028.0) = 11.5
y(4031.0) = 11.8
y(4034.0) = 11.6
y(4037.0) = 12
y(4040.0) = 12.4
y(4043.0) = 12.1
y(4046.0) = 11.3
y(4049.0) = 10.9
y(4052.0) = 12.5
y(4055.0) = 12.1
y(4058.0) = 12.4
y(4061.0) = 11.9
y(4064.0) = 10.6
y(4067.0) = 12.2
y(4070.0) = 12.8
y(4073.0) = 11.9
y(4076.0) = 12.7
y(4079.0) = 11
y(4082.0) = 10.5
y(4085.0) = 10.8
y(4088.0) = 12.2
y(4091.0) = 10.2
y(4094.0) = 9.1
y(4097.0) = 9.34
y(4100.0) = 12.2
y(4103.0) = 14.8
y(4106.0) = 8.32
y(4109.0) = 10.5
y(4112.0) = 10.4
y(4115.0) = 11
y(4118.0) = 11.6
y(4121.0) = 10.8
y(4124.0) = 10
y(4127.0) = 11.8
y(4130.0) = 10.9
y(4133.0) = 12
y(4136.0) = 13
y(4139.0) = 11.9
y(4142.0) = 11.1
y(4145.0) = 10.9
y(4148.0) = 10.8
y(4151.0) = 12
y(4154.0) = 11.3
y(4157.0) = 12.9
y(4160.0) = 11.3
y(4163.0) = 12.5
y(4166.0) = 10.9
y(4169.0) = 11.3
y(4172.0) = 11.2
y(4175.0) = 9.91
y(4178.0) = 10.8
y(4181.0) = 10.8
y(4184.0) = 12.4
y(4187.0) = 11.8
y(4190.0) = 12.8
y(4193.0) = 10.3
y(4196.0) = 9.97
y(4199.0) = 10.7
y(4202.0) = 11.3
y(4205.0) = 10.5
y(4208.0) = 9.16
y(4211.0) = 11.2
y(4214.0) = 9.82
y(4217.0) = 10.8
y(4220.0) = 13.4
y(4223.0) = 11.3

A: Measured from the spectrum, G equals -10.9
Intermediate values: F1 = 10.9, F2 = 10.9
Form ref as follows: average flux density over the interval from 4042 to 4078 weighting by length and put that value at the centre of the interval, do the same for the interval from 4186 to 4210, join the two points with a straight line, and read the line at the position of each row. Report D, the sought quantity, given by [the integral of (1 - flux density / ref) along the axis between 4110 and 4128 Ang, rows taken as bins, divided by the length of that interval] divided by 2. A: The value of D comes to 0.024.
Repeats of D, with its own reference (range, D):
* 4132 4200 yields -0.016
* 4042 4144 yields 0.012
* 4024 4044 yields 0.012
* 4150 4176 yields -0.018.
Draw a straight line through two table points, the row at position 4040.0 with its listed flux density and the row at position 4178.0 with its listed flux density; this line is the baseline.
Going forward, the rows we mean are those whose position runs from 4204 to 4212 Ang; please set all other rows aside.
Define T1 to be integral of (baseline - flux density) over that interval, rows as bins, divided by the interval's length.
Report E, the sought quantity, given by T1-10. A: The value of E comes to -9.8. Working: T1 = 0.2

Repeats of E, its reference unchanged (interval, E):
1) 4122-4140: -10.2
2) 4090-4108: -9.0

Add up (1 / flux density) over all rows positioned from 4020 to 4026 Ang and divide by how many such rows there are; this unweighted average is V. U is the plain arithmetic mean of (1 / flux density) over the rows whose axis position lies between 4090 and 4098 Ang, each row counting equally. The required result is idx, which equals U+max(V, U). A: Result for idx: 0.210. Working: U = 0.105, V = 0.0889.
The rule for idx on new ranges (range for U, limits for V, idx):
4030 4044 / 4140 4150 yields 0.175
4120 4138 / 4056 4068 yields 0.176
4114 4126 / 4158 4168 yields 0.185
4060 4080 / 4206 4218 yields 0.183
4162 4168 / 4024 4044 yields 0.172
